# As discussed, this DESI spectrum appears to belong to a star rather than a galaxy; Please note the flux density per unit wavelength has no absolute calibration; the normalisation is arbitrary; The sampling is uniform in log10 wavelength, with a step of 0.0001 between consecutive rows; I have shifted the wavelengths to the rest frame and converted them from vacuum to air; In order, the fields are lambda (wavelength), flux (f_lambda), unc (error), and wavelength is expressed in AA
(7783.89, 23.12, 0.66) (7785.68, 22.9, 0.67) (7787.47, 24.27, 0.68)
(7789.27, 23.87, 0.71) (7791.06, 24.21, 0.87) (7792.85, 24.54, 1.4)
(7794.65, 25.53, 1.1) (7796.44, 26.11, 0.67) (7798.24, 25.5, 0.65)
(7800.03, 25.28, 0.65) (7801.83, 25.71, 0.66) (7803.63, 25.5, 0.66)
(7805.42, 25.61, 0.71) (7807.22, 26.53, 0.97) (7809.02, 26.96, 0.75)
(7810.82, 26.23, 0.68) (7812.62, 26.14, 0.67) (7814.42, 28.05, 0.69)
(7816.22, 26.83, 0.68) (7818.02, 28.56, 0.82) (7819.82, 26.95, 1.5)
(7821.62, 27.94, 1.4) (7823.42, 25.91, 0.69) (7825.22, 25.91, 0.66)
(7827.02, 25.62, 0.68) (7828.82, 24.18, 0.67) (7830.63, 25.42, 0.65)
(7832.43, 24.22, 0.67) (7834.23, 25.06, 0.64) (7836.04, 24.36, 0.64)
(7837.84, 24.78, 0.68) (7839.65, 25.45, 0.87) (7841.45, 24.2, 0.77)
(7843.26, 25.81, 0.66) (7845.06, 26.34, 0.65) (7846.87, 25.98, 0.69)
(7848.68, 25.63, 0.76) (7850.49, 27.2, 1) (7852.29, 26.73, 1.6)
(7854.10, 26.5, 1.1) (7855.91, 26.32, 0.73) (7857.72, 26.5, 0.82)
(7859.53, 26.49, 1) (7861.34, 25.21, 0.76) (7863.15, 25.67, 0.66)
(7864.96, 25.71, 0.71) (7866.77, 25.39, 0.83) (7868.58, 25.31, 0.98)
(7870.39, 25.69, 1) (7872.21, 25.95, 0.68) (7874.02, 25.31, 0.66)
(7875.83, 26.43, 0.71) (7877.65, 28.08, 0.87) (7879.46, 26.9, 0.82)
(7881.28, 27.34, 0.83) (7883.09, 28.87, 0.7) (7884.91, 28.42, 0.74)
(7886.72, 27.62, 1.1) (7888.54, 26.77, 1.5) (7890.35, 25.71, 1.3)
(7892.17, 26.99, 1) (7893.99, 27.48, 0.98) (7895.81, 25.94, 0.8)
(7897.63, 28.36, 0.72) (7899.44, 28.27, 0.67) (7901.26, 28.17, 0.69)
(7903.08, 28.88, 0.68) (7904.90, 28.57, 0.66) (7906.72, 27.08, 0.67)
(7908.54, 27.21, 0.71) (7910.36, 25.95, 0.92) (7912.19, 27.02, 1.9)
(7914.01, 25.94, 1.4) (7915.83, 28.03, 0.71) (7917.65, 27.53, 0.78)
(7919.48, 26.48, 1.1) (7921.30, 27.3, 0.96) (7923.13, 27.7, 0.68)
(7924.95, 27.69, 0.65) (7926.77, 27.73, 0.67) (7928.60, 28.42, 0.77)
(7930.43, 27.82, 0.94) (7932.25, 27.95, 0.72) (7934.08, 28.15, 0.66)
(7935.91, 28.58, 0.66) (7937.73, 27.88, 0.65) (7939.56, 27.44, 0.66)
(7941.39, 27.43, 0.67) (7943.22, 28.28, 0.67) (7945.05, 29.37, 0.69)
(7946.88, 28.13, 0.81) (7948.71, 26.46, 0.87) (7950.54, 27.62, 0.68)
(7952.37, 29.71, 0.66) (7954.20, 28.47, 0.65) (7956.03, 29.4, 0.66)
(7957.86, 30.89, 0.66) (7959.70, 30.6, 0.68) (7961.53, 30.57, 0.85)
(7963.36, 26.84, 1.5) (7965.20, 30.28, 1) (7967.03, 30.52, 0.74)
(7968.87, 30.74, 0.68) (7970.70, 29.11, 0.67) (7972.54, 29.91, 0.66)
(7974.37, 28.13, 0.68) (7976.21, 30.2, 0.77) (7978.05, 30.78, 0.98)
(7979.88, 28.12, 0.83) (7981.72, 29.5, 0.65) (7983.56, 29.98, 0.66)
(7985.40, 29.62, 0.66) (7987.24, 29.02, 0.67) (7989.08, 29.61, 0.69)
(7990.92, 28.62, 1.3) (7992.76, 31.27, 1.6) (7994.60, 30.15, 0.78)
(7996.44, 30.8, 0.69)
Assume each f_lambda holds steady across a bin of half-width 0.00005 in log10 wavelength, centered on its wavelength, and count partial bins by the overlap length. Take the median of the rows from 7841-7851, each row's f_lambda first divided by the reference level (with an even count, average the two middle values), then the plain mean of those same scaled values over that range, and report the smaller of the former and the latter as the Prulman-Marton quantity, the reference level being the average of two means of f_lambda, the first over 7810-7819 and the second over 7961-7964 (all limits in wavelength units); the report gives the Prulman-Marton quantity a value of 0.93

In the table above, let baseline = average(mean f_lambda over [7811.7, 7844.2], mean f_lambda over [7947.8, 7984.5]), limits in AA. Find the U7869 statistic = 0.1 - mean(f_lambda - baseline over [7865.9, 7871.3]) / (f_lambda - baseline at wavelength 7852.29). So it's -2.3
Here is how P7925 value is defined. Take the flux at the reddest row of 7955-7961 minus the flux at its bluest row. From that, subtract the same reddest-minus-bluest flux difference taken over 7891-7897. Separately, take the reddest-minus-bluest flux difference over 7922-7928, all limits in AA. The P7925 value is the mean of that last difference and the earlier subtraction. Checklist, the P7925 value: 1.1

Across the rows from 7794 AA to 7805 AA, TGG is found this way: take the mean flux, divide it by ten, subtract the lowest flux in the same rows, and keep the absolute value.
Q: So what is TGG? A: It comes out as 22.7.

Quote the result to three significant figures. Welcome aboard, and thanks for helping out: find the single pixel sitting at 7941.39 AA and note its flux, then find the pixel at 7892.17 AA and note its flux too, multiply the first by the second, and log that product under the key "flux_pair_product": 740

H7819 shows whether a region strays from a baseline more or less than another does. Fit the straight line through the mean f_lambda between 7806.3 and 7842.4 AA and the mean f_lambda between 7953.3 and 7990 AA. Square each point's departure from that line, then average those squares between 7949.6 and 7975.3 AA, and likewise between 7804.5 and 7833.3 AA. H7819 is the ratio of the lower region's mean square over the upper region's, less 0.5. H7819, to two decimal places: 0.78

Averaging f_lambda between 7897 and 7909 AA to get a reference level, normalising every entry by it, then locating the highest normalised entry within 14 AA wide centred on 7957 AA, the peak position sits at 7957.86 AA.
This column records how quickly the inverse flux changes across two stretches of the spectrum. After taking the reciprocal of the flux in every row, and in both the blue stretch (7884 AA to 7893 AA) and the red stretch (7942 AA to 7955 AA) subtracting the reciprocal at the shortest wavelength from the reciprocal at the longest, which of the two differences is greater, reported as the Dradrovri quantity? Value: 0.0019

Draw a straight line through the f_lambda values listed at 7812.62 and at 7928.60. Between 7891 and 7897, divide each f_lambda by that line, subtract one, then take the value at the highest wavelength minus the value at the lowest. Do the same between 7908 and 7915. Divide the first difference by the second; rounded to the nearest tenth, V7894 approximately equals 0.8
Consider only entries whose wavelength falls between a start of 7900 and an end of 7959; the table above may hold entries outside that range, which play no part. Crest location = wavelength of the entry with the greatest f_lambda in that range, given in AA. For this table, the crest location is 7957.86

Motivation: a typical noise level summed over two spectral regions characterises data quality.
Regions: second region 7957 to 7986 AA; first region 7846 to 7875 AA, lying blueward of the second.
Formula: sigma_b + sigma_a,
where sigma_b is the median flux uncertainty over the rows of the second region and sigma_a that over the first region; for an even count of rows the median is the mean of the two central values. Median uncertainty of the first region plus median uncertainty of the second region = 1.47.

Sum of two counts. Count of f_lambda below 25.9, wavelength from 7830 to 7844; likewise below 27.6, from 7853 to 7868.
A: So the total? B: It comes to 16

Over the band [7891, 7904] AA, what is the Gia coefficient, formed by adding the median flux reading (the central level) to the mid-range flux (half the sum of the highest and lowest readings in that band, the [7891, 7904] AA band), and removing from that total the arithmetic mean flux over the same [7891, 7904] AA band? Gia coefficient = 27.9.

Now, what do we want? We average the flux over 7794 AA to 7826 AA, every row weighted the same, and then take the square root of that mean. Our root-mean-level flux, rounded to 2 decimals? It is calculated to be 5.14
